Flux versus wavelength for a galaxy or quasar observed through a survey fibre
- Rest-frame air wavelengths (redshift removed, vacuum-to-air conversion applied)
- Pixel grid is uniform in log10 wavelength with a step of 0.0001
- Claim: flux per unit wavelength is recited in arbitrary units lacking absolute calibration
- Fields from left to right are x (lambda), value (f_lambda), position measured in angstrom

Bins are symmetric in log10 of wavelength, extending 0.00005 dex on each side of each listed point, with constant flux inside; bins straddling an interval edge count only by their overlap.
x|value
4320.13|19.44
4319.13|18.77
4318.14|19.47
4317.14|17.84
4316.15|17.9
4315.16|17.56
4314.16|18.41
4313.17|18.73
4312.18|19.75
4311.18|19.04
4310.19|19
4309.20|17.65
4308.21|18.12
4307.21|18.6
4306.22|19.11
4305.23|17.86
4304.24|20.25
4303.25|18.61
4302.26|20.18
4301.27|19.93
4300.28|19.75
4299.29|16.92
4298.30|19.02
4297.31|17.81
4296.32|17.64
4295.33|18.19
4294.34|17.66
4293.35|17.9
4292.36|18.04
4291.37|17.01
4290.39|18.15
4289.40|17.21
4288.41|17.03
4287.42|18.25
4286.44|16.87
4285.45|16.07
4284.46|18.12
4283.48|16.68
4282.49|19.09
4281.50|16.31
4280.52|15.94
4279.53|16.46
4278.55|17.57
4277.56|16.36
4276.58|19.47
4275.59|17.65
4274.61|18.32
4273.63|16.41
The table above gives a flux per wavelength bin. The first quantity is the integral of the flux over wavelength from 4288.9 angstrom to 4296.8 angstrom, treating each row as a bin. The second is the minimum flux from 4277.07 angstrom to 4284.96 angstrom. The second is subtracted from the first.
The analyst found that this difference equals 124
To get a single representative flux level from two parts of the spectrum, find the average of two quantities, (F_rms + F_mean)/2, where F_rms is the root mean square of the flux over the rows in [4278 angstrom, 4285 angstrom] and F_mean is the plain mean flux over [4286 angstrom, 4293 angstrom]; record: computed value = 17.4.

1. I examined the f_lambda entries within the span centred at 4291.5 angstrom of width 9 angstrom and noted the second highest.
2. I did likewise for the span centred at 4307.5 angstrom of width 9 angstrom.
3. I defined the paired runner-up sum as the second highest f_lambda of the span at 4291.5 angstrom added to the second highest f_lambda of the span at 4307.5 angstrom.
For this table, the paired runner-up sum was 37.3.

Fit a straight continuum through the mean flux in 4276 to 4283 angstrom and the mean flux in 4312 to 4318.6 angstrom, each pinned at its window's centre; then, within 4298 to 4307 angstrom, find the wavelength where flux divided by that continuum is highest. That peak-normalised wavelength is 4302.26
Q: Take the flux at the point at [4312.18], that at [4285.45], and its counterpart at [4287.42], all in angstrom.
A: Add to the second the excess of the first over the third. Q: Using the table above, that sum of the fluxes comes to 17.6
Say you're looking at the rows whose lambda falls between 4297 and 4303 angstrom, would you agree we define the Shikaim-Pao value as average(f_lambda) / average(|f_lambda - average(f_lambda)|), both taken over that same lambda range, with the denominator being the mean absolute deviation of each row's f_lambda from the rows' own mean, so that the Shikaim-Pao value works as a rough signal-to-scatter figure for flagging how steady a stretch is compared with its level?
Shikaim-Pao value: 18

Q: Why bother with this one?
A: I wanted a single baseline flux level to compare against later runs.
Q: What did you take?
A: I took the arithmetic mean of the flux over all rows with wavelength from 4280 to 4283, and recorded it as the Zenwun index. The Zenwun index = 17.1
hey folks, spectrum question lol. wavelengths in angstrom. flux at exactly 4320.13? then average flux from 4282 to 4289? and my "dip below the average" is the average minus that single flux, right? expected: -2.00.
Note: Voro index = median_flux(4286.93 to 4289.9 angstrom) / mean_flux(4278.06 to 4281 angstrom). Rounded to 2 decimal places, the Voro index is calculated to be 1.03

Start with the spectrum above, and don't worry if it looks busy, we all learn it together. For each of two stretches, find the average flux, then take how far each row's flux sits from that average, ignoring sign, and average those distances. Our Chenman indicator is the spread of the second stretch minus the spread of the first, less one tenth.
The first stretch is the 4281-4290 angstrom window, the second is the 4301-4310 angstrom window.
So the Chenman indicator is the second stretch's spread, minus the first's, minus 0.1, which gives -0.1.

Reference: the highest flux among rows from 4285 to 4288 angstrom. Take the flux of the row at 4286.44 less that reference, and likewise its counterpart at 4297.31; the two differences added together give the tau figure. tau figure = -1.8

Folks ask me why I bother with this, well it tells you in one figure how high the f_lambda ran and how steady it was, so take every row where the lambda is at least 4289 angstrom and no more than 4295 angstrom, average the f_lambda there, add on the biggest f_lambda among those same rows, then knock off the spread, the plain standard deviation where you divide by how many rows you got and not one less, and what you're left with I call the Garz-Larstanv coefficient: 35.4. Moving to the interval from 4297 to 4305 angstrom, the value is 38.2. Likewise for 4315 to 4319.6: 37.1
